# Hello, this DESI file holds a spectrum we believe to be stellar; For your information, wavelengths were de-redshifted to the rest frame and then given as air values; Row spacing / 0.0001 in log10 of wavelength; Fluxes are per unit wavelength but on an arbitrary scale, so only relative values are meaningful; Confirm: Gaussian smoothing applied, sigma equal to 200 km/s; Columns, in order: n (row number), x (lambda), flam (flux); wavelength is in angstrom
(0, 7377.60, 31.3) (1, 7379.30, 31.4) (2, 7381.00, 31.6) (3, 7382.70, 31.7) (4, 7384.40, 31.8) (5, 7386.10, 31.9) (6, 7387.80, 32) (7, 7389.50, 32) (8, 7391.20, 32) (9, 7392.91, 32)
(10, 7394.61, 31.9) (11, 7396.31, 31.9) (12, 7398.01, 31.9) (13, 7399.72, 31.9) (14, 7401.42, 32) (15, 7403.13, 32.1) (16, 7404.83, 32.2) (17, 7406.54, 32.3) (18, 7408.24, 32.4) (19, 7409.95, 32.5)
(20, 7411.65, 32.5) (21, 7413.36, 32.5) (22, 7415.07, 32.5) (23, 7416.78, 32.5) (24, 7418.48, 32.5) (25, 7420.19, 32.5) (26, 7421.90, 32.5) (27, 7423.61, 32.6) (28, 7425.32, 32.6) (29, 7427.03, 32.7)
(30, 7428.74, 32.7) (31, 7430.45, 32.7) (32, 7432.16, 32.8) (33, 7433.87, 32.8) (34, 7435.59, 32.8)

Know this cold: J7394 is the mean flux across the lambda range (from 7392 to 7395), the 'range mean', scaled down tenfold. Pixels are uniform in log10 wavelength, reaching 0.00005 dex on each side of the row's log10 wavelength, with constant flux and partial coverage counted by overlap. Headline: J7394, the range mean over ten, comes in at 3.19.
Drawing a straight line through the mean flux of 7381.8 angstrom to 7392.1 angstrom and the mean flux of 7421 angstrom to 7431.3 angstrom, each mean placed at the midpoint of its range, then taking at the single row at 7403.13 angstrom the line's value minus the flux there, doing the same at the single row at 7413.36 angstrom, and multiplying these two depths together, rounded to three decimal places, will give -0.011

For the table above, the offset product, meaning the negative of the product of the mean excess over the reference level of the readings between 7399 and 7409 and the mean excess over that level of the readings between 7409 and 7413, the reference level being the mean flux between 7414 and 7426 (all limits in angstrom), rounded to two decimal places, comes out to -0.01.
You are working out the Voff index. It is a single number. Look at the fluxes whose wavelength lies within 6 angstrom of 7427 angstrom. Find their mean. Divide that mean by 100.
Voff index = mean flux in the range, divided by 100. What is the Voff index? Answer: 0.327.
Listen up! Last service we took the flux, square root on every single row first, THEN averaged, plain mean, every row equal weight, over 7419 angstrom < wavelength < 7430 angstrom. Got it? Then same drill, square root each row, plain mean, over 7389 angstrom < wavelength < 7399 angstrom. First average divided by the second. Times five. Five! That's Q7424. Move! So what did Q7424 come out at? 5.05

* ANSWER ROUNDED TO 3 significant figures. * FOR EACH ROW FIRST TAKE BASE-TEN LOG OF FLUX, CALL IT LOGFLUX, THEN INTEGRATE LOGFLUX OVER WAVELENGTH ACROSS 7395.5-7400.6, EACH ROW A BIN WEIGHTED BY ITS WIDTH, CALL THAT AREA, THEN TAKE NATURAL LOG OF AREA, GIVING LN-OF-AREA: 2.04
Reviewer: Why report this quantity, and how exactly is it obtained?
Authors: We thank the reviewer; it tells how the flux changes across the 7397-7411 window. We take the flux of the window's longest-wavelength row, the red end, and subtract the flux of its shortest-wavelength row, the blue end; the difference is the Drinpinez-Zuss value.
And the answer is 0.60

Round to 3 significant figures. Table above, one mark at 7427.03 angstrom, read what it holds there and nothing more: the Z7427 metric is 32.7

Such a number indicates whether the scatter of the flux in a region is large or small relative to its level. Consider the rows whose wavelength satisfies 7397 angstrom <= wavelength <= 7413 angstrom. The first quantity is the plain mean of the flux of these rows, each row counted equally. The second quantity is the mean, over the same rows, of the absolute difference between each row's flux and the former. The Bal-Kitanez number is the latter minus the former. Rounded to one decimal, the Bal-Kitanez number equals -32.0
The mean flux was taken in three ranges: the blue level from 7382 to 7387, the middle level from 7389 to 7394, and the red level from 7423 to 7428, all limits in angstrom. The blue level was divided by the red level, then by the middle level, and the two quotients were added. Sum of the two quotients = 1.97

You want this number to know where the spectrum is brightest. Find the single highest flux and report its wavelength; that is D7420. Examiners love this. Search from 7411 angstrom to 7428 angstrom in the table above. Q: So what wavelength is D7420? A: 7427.03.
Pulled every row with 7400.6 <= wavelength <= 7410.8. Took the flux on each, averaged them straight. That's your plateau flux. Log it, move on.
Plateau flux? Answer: 32.2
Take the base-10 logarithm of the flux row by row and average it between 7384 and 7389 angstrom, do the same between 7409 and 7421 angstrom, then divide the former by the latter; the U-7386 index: 0.995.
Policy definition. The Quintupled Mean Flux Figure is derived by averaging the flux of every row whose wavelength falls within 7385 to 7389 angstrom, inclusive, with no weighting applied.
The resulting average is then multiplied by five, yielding 159.8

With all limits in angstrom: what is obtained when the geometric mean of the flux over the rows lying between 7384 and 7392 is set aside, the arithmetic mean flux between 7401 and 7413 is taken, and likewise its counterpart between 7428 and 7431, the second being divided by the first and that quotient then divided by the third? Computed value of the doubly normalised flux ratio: 0.0309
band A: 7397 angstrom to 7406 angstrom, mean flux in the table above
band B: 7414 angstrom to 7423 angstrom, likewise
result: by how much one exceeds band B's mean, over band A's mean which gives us -0.984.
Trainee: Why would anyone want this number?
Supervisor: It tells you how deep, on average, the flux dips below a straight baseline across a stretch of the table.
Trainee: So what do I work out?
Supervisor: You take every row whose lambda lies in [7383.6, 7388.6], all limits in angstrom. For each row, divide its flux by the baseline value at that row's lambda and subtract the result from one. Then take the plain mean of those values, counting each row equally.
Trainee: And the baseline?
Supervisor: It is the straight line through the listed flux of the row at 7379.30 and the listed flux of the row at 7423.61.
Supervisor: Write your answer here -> -0.010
